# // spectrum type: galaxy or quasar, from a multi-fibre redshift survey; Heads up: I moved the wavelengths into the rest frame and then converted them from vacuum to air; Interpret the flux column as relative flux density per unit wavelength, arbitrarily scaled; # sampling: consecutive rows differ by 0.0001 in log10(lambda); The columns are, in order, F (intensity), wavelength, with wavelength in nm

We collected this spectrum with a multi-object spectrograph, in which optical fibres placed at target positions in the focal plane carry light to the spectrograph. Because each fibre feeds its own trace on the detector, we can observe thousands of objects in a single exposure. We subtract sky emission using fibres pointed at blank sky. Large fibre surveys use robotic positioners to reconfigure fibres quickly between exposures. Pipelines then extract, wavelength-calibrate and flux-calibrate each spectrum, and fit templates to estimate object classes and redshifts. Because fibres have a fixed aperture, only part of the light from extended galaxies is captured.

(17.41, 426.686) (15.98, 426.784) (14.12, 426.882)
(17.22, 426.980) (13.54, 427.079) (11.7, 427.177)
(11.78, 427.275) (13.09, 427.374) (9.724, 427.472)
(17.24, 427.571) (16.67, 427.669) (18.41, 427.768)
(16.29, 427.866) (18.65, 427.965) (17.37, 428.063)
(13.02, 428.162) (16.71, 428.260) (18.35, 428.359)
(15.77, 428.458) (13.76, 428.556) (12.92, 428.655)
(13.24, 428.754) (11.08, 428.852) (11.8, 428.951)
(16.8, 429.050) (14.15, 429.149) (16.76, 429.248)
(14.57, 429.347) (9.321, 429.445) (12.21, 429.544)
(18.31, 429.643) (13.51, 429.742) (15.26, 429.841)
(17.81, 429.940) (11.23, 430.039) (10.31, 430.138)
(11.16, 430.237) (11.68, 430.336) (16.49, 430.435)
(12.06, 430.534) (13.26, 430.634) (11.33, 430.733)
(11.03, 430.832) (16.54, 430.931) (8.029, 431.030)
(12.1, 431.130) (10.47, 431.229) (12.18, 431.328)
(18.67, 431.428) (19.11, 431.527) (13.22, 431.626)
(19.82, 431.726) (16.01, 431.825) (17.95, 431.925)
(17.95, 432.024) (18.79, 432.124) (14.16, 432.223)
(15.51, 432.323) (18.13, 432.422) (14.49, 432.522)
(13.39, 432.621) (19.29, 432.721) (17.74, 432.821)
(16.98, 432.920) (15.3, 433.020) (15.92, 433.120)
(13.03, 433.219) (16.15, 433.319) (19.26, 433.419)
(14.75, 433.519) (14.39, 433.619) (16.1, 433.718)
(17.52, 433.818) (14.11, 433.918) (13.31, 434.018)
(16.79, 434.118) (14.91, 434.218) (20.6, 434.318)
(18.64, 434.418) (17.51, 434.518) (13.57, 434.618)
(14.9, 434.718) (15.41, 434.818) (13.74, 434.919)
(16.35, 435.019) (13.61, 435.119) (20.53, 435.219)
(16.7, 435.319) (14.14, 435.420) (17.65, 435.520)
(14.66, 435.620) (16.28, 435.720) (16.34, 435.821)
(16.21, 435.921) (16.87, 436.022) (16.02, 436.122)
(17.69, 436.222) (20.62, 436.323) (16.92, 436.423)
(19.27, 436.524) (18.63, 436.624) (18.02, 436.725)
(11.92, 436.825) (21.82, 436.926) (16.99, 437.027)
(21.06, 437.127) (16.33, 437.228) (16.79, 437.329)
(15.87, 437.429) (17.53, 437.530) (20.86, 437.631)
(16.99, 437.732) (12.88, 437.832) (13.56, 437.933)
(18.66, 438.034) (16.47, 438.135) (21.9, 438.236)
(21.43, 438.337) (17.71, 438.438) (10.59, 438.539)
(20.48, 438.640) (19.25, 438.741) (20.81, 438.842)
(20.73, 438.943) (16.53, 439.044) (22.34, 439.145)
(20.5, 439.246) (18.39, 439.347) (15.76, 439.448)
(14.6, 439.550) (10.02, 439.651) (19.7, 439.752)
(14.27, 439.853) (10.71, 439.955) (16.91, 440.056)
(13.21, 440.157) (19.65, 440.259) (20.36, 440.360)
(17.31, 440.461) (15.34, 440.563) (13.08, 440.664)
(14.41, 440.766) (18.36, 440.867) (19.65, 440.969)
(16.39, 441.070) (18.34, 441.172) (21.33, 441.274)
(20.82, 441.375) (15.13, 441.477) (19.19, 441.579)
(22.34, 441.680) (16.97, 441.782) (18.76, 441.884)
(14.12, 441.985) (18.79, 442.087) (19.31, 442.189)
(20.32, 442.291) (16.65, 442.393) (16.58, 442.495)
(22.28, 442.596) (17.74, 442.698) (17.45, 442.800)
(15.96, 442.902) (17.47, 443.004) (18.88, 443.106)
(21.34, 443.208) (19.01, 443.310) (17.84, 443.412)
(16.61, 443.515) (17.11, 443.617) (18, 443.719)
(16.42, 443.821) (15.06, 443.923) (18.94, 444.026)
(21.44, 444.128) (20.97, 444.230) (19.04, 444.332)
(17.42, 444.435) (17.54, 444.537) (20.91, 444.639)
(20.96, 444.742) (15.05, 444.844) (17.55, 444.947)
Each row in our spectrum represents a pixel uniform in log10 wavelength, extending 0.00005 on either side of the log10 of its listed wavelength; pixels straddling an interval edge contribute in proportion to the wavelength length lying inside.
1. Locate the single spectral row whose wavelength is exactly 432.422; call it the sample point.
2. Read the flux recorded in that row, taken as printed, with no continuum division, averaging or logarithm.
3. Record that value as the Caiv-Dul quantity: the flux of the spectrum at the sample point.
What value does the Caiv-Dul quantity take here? 18.13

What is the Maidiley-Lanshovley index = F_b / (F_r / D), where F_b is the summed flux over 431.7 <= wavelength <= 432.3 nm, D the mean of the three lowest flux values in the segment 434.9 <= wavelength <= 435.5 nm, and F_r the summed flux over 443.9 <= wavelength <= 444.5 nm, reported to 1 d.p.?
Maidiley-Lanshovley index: 12.8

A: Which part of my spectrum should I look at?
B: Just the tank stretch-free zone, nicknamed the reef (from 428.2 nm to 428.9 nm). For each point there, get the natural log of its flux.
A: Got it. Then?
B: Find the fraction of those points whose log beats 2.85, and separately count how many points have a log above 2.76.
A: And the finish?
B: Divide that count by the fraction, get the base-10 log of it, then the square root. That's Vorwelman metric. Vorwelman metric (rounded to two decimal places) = 1.07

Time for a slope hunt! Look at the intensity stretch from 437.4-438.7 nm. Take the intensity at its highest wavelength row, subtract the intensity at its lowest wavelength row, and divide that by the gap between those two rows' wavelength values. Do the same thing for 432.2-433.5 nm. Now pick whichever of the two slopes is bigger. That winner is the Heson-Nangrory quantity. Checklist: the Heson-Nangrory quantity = 4.3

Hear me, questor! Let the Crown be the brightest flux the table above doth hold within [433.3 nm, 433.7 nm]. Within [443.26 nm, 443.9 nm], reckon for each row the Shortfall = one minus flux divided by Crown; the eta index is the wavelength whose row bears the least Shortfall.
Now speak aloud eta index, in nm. 443.310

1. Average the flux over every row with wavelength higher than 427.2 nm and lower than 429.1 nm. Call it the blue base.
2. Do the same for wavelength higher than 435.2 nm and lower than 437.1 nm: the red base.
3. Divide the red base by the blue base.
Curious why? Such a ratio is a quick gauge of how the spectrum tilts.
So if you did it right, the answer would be 1.16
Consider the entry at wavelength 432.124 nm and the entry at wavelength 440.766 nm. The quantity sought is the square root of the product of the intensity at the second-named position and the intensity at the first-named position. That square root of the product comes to 16.5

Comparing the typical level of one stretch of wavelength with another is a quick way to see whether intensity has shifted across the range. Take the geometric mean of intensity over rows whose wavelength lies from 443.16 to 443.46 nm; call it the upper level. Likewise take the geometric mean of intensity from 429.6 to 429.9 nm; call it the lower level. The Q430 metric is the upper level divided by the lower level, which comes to 1.24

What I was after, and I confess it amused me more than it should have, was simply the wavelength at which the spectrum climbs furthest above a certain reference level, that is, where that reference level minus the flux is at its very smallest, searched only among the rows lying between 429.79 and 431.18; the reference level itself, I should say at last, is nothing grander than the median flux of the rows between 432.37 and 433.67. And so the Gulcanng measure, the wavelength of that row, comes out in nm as 429.940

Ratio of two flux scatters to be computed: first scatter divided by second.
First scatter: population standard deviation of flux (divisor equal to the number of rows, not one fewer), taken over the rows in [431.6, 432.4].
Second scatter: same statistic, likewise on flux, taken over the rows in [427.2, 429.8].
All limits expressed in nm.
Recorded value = 0.80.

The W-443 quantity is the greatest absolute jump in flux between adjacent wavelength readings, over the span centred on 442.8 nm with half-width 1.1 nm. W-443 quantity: 5.7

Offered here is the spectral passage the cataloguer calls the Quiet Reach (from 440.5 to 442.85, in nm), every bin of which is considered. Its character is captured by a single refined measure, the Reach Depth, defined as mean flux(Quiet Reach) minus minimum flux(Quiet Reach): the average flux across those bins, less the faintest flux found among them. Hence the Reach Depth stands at 4.9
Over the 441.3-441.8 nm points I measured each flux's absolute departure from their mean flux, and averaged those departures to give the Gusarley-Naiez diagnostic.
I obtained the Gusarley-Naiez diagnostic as 2.27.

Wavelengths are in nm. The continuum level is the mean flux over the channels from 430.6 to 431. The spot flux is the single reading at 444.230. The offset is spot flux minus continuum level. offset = 8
